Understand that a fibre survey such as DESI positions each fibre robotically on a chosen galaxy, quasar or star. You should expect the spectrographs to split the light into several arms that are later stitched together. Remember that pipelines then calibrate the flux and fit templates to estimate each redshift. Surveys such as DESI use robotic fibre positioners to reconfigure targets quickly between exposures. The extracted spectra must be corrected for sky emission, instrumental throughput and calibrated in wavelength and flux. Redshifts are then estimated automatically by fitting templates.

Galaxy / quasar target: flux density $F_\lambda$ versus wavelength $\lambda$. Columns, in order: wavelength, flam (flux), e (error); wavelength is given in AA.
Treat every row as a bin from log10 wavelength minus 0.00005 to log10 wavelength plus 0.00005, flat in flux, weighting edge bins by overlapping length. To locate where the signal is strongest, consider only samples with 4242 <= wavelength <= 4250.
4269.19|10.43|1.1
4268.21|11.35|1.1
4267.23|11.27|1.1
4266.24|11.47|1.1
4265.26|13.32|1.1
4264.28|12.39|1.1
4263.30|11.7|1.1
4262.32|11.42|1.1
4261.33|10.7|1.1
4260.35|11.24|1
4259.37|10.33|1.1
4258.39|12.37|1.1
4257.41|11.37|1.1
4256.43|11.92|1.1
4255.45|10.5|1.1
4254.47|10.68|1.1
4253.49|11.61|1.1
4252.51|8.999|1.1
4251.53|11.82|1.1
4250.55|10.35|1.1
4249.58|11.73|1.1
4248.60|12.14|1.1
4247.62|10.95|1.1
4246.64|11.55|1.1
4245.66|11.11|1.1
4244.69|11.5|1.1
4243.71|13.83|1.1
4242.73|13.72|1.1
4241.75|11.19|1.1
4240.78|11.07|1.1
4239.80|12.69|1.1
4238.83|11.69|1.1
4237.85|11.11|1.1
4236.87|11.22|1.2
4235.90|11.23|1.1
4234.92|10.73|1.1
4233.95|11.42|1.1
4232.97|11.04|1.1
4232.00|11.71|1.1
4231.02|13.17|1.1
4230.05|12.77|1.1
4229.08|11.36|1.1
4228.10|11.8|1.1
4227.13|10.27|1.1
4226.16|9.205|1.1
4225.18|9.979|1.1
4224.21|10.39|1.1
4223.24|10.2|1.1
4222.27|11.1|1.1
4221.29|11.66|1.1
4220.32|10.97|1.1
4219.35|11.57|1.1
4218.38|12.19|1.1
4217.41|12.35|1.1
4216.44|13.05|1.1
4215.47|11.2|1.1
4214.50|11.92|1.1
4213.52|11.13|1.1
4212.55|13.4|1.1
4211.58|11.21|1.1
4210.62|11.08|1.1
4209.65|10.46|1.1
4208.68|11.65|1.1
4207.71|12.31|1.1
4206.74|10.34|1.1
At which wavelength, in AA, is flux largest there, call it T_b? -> 4243.71 AA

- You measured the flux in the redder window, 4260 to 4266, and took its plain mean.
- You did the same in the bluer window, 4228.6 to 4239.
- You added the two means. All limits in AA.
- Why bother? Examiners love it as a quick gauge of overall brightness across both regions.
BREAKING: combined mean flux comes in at 23.4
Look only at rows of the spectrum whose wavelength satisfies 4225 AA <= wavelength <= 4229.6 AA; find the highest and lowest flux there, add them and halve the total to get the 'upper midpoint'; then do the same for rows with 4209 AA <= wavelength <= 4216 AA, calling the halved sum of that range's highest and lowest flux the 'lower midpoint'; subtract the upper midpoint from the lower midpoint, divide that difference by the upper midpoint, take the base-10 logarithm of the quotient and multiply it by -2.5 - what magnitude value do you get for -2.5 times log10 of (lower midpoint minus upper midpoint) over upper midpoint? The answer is 2.2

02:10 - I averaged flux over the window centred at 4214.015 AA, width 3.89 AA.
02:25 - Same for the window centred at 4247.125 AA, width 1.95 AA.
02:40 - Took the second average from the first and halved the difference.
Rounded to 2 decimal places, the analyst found 0.33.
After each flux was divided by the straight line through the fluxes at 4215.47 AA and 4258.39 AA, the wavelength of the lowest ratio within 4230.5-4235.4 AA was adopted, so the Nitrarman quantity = 4234.92 AA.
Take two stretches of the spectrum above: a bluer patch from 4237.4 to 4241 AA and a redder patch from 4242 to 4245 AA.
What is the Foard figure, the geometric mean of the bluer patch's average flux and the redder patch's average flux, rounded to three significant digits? 12.3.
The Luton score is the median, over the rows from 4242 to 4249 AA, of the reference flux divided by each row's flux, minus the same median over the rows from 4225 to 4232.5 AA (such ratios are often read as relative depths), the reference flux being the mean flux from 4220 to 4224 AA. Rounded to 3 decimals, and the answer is -0.001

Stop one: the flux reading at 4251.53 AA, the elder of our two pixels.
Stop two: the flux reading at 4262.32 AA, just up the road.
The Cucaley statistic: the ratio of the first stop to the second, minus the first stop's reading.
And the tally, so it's -10.8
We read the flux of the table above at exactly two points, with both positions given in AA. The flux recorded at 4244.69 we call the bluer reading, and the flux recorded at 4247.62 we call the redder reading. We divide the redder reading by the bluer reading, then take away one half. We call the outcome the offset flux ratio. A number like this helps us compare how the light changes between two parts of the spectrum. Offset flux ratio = 0.45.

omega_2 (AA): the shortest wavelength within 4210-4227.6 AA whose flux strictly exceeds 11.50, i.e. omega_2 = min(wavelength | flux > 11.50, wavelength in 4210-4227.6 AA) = 4212.55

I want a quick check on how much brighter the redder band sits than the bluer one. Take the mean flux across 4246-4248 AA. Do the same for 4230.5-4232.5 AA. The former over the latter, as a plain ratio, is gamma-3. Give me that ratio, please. 0.90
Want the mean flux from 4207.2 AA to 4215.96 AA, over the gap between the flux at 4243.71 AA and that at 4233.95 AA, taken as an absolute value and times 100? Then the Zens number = 481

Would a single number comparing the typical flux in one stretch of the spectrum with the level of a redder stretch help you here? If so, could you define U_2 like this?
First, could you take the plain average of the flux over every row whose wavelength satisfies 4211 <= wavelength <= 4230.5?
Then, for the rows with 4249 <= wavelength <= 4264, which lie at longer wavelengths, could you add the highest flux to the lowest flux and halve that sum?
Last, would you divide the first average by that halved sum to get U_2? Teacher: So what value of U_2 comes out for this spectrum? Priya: 1.07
